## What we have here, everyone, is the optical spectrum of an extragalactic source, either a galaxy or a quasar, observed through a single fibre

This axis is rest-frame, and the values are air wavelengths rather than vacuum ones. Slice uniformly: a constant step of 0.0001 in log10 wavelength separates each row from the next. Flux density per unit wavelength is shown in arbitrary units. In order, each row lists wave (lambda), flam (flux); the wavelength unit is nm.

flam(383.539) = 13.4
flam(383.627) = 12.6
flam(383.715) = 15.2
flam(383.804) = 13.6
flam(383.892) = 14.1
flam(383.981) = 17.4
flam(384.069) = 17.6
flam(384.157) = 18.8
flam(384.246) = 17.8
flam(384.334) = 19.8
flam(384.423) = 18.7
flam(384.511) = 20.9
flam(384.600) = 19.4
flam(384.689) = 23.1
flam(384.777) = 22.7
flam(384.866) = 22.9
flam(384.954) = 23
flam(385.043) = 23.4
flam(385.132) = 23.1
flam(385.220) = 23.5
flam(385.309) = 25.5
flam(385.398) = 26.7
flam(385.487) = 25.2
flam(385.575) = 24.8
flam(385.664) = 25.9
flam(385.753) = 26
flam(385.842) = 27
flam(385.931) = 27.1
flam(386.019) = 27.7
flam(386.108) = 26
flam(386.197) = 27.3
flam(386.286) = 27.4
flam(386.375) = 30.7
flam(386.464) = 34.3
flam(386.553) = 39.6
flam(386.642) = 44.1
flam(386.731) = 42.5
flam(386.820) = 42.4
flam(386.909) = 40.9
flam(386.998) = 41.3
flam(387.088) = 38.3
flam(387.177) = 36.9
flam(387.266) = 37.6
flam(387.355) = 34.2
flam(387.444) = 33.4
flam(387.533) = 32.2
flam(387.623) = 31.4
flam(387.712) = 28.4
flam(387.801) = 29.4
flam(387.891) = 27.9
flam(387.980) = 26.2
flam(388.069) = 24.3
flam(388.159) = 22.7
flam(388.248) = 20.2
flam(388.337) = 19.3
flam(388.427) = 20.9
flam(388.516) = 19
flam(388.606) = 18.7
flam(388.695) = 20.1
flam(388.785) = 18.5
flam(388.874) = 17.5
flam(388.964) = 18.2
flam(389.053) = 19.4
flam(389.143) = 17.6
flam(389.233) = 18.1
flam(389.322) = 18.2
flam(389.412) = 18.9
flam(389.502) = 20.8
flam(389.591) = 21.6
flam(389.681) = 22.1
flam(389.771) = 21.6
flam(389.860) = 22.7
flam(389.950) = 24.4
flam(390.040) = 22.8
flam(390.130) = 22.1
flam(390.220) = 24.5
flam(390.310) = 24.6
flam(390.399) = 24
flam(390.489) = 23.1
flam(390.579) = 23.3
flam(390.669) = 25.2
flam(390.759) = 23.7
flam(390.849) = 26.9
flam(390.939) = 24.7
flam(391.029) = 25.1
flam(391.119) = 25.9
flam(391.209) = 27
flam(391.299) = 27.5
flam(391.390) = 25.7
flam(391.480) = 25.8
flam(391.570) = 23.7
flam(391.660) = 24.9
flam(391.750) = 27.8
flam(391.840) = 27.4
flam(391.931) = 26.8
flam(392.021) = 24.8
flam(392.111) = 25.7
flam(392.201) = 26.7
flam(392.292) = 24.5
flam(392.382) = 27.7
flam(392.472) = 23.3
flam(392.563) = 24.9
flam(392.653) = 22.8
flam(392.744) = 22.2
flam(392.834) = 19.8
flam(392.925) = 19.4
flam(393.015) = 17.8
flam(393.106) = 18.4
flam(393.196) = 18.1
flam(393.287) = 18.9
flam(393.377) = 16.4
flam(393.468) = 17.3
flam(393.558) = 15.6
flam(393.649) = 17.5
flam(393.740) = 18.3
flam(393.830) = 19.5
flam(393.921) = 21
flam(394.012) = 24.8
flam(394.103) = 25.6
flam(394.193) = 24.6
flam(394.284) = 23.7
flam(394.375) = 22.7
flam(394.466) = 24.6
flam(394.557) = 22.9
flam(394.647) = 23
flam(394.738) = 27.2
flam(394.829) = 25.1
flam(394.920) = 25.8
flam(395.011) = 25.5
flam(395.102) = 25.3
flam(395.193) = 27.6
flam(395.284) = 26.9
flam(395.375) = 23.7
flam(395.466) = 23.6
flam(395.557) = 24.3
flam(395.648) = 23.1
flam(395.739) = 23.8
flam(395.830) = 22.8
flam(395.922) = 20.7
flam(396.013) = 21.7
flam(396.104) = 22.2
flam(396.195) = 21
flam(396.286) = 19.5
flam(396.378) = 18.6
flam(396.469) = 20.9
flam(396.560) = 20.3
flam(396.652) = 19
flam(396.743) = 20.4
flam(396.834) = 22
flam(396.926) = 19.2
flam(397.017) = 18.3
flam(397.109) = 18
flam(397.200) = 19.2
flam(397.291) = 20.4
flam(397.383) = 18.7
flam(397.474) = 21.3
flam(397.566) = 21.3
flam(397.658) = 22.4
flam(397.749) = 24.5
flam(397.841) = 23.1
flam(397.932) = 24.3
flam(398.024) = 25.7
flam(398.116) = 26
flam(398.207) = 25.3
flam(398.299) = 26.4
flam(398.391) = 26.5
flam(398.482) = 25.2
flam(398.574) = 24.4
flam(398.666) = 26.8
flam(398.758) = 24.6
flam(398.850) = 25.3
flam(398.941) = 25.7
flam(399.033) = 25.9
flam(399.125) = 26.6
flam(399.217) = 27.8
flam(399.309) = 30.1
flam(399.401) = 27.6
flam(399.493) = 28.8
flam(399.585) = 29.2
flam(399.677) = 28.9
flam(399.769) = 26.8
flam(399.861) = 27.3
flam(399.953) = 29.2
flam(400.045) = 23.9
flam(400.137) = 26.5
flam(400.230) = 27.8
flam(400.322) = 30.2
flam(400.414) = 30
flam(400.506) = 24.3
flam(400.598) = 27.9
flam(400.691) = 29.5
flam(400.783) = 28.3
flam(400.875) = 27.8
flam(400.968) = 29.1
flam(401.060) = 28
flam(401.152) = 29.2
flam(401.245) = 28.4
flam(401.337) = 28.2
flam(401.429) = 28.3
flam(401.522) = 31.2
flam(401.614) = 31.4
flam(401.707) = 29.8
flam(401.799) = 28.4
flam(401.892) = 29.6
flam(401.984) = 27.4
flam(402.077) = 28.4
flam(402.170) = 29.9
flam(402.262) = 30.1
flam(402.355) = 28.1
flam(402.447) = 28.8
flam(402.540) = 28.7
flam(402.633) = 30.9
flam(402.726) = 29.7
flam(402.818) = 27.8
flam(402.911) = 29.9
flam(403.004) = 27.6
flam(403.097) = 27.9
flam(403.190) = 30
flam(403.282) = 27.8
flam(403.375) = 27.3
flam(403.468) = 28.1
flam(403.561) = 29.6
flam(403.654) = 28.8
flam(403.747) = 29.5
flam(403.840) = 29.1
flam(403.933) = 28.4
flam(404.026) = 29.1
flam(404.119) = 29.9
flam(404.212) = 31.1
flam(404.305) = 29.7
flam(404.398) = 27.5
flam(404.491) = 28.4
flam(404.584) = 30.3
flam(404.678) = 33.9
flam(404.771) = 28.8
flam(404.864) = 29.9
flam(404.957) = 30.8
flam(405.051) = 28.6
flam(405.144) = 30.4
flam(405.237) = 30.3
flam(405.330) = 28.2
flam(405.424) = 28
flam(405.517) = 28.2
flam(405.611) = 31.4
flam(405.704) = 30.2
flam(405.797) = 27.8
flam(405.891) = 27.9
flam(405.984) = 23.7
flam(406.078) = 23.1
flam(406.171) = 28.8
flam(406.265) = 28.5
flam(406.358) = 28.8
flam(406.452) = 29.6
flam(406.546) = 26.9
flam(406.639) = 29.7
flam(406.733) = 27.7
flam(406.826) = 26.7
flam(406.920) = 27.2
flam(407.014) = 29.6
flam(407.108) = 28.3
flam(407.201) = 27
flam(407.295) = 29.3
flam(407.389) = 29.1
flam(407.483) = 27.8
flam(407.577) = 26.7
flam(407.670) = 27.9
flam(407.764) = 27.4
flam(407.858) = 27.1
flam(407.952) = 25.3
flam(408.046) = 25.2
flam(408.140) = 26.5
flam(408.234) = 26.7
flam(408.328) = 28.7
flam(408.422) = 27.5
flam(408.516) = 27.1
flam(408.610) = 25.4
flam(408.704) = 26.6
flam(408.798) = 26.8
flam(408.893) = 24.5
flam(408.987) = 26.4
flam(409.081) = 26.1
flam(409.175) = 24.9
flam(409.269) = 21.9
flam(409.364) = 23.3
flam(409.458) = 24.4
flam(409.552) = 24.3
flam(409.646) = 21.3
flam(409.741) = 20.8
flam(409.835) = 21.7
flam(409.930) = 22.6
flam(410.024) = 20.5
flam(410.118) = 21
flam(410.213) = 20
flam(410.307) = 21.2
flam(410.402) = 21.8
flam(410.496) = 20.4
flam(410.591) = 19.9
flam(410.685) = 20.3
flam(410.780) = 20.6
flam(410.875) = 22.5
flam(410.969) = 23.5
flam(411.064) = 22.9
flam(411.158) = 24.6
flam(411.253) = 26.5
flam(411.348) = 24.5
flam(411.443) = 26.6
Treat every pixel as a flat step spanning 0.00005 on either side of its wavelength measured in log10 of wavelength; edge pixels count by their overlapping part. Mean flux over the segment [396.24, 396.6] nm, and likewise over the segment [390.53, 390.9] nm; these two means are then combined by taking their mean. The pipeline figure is 22.3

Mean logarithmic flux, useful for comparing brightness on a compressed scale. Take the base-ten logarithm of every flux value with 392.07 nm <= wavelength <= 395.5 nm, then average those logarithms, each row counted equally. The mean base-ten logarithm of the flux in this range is 1.35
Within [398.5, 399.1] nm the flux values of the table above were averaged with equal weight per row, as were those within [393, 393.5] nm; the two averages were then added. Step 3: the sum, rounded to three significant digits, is 43.3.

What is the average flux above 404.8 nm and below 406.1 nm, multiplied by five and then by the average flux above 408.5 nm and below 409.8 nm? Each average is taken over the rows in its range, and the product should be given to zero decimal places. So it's 3495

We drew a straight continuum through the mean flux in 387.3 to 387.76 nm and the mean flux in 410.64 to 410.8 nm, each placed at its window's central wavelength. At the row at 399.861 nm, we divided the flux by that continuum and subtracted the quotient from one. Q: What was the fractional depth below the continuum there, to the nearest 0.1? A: -0.1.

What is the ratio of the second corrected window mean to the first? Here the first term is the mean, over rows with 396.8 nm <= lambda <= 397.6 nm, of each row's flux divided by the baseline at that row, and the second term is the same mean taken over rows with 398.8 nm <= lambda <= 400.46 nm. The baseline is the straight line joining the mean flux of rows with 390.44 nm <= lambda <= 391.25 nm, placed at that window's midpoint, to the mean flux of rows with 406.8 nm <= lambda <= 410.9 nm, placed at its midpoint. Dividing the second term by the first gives 1.40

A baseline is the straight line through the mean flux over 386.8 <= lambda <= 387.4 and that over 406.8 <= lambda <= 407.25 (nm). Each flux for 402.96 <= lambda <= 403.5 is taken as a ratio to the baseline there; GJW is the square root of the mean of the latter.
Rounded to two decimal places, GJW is 0.97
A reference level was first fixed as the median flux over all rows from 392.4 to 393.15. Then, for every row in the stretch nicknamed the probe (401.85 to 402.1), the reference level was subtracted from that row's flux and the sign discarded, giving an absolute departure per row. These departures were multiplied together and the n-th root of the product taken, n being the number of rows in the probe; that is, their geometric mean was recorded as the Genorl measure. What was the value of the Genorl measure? 7.4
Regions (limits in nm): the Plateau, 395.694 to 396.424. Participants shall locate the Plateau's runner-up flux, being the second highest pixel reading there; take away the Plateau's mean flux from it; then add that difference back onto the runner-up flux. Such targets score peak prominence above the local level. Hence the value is 24.3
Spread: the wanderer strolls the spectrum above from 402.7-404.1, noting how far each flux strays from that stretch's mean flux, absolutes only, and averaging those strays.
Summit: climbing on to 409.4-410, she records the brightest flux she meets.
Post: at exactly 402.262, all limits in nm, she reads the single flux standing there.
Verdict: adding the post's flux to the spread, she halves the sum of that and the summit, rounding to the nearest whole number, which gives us 28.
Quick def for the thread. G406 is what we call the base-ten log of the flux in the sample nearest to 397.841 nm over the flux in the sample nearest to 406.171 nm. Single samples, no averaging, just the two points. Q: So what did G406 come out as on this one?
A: -0.10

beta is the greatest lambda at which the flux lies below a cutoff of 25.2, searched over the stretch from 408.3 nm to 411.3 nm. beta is 411.158 nm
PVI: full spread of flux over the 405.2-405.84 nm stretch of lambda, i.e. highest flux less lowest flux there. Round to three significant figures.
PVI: 3.60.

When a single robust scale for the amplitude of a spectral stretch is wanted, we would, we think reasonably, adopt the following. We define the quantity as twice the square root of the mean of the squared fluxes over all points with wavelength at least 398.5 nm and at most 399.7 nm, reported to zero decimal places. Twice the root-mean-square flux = 54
